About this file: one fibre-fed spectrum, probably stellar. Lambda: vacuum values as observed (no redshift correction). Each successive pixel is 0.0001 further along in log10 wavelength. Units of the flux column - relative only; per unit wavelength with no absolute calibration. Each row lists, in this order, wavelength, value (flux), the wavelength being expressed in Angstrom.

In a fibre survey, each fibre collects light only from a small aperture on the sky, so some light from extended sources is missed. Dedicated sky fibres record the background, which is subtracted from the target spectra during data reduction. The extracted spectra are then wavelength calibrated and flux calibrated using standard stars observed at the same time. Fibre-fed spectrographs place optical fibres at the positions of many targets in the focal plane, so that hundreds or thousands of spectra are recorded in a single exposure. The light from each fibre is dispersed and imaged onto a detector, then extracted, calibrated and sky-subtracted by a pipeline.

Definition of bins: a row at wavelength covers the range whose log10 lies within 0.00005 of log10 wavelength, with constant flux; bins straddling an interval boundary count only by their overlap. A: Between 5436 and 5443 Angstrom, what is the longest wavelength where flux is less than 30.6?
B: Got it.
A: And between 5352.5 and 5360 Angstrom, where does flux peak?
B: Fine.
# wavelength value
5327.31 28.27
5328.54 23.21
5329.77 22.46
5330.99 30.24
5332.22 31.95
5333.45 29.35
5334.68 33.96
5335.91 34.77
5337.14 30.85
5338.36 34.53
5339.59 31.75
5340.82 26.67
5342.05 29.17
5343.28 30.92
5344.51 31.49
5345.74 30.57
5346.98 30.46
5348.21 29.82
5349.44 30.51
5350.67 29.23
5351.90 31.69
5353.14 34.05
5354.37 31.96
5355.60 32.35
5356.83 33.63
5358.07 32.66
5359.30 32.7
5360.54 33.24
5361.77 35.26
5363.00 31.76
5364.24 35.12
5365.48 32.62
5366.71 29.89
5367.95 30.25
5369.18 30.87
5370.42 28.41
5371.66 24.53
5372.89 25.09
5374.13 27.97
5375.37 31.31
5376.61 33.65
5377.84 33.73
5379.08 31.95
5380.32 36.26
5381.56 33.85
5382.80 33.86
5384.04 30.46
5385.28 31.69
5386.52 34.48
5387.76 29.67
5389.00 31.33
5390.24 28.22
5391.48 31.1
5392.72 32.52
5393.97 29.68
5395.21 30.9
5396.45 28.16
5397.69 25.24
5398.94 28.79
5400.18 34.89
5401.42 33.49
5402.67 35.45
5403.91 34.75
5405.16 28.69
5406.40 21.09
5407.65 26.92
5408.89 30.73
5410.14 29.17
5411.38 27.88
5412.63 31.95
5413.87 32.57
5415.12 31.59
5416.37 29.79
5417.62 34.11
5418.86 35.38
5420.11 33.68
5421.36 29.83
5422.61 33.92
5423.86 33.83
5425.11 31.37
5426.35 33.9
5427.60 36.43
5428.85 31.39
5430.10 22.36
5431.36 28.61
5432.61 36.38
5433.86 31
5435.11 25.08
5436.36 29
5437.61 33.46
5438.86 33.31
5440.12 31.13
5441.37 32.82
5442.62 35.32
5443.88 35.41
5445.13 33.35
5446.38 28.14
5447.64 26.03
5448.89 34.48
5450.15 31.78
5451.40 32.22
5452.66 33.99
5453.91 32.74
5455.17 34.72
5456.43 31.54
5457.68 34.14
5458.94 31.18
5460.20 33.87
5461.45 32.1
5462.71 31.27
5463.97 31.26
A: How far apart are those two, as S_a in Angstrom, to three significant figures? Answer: 83.2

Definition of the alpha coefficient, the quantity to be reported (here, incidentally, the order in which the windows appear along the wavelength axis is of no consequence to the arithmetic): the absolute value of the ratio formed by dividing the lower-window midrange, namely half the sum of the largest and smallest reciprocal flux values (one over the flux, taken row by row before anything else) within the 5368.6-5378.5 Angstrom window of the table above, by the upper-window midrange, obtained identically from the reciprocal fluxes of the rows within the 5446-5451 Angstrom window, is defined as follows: 1.04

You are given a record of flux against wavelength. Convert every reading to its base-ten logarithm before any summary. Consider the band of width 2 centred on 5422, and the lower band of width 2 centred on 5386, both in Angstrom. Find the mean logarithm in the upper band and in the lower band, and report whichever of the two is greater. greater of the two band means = 1.52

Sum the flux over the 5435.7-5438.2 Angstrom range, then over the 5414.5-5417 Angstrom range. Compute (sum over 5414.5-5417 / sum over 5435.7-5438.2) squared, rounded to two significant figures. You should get 0.97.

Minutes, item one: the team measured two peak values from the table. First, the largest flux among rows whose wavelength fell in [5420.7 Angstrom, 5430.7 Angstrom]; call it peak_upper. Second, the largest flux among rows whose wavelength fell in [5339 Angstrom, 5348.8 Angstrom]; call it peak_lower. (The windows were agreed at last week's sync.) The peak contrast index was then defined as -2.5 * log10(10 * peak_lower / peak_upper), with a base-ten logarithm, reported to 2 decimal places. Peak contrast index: -2.35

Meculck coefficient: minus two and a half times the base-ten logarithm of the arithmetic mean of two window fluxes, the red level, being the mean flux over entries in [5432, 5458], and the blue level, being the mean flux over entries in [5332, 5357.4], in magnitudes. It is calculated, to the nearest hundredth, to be -3.76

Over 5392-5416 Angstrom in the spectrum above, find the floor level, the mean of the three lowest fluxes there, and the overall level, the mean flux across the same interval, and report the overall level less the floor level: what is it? 5.8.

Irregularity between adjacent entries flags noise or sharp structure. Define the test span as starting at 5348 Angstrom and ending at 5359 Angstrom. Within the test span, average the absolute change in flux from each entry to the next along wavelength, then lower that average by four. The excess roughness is -2.6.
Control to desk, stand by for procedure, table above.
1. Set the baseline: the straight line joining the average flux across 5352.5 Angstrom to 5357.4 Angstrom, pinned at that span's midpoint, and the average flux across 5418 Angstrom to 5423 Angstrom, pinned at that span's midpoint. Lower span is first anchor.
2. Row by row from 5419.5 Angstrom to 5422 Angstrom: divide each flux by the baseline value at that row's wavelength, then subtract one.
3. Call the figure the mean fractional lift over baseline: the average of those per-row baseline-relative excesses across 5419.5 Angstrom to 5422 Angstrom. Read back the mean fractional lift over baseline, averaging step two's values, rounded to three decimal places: -0.044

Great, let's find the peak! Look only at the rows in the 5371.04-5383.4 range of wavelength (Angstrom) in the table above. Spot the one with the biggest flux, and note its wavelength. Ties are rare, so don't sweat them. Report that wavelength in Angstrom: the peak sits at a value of 5380.32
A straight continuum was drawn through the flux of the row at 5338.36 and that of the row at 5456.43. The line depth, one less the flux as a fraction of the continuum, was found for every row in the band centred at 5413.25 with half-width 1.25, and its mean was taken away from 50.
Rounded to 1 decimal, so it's 50.0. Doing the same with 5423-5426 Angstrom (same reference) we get 50.0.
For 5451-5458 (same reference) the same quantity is 50.1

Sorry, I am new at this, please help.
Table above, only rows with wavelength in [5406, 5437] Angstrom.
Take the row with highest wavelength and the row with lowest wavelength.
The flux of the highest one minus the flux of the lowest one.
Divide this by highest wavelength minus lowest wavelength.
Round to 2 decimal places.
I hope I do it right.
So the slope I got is 0.26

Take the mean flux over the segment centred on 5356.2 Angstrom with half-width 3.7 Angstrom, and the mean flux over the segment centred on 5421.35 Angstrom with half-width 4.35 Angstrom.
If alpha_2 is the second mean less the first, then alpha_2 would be 0.3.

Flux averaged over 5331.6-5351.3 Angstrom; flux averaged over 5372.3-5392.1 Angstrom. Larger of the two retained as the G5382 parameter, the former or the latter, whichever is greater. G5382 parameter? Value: 31.5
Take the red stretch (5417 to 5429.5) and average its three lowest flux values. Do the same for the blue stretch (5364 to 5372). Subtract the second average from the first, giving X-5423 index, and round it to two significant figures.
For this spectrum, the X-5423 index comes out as 3.3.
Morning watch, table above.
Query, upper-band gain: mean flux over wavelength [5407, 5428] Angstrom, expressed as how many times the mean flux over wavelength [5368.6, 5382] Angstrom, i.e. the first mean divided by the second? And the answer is 1.04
